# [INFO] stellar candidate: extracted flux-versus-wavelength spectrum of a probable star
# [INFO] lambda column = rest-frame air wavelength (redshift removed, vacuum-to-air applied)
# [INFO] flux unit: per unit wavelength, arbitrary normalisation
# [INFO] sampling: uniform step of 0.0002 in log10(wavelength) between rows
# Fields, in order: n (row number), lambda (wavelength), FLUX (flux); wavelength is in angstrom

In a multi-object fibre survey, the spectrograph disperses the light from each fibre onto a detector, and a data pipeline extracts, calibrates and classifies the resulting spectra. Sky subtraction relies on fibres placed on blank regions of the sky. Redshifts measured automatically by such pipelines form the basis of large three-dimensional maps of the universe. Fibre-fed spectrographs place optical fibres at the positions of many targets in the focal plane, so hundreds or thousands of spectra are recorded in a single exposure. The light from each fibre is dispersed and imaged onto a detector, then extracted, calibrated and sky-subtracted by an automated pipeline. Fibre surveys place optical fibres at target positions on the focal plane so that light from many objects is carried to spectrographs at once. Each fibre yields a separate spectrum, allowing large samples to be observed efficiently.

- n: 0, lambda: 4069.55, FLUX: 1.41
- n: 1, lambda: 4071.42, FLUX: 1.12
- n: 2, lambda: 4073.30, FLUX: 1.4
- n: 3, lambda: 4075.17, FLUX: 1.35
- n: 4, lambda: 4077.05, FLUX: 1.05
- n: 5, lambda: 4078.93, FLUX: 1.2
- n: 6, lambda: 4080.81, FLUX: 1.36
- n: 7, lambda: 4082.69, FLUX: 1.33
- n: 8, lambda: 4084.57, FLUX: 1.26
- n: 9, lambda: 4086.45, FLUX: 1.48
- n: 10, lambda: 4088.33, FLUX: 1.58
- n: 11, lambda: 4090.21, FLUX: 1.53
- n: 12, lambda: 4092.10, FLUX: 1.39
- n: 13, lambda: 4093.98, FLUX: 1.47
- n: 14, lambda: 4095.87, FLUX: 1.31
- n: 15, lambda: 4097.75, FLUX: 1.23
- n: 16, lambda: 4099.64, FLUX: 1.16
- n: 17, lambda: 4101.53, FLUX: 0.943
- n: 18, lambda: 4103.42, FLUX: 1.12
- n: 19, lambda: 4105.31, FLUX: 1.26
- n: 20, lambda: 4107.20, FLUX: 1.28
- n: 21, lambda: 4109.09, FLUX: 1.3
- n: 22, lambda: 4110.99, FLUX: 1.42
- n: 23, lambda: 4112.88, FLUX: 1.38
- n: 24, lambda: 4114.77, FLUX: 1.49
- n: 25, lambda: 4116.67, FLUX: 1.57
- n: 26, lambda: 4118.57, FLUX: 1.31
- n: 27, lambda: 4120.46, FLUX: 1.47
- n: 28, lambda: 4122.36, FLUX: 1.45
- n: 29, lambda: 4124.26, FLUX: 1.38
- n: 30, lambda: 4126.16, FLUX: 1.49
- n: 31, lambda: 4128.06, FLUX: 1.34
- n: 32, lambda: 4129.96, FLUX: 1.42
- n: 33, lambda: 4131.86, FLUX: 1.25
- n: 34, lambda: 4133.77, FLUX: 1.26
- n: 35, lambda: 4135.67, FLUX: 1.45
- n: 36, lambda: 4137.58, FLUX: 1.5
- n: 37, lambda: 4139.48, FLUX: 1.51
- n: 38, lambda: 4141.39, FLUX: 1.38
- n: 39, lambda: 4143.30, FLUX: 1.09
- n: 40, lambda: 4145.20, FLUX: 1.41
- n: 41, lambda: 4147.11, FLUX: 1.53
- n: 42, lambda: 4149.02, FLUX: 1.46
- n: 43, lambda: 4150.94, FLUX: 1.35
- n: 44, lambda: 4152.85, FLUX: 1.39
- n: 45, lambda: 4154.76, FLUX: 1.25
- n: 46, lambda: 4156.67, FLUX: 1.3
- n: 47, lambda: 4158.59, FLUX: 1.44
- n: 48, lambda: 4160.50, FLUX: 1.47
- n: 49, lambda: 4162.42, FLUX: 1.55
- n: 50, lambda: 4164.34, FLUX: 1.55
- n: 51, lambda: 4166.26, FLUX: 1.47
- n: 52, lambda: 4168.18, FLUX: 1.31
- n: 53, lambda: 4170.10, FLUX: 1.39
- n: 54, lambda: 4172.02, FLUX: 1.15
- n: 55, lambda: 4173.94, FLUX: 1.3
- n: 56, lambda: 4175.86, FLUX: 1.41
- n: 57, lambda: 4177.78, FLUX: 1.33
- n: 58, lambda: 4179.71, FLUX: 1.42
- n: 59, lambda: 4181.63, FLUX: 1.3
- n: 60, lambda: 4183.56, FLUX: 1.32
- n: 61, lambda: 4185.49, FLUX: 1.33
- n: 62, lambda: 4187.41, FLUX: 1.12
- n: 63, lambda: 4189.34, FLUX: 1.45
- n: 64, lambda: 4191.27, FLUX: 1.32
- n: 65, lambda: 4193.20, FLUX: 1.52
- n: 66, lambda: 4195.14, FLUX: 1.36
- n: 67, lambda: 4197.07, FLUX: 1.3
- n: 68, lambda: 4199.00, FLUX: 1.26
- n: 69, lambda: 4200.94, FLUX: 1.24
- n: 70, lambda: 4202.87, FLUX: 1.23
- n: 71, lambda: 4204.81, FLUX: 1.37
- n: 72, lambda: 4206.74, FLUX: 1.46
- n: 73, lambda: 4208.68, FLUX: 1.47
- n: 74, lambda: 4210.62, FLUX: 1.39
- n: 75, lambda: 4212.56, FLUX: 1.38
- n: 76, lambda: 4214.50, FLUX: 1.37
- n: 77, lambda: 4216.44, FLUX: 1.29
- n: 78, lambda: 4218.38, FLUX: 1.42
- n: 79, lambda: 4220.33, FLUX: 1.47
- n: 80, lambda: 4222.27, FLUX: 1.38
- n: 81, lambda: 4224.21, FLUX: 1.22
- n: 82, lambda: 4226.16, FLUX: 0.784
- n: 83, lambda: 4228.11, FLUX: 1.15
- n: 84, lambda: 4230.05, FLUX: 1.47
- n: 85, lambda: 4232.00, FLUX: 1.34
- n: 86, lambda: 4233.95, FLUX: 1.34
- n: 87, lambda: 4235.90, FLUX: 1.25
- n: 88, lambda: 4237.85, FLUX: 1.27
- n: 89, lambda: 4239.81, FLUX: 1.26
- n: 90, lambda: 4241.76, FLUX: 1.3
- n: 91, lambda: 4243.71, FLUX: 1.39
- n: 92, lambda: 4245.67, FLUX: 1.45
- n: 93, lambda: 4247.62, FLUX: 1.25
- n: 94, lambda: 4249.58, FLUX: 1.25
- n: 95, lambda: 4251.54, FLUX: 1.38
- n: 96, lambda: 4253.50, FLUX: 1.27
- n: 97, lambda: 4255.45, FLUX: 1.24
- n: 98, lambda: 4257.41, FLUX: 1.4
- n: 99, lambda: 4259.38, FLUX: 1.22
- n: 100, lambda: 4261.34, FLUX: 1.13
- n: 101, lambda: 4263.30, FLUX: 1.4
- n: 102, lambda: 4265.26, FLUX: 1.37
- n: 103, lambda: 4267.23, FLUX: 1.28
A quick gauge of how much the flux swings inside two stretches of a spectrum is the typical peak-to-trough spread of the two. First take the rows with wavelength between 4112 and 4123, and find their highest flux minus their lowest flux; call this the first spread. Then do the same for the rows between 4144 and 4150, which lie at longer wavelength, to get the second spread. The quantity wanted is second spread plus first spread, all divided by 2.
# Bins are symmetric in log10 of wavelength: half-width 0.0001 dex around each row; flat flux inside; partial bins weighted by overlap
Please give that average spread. 0.19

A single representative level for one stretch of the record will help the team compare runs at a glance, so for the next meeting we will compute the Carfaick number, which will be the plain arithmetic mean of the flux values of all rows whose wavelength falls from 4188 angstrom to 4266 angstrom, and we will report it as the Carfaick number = 1.32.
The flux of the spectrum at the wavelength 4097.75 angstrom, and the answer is 1.23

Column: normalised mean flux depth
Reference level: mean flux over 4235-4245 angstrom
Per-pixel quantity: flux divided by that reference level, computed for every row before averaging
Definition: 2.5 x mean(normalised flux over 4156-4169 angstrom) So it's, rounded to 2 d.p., 2.78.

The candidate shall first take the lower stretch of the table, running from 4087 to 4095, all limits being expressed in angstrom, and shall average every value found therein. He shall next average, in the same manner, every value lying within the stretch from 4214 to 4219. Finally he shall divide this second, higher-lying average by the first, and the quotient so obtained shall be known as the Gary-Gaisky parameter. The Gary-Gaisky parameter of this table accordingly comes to 0.91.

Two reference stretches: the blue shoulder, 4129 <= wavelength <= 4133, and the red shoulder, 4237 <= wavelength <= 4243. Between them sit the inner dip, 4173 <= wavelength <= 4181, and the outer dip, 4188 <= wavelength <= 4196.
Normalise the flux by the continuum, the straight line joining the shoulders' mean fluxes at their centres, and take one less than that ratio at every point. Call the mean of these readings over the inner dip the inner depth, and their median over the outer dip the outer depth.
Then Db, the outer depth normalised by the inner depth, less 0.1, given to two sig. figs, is 1.8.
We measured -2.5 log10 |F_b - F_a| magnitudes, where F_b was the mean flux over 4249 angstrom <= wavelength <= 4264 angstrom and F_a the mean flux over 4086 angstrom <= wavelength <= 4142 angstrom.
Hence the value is 2.7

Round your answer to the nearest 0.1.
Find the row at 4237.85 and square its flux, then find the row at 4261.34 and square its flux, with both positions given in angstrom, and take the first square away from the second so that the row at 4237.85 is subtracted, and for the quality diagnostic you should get -0.3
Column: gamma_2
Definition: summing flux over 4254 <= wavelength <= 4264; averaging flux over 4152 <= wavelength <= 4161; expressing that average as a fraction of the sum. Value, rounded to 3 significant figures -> 0.214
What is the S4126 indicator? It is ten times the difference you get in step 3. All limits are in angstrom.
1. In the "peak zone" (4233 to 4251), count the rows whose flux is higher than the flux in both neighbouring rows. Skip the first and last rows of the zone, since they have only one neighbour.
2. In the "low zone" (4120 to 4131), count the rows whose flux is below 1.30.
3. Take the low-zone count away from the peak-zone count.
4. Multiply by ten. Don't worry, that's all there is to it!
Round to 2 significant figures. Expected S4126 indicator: 20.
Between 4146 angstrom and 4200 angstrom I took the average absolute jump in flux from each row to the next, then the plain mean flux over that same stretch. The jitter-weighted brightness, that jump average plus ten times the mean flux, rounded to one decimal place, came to 13.8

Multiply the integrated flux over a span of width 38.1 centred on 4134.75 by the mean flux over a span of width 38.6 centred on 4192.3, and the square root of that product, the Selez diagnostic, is 8.47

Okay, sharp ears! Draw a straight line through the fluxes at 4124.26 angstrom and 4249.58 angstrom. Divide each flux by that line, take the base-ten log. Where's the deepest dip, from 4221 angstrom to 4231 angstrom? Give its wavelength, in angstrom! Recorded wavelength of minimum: 4226.16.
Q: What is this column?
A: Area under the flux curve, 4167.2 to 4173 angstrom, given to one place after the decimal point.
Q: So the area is 7.4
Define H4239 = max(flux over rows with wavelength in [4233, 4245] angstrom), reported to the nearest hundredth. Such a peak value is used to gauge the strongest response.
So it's 1.39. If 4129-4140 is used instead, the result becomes 1.51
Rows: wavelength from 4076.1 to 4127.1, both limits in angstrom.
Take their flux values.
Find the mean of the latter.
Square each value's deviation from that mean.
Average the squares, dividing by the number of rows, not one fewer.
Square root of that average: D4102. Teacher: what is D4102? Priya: 0.154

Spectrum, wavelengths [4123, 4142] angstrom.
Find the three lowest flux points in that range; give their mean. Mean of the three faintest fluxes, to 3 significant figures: 1.28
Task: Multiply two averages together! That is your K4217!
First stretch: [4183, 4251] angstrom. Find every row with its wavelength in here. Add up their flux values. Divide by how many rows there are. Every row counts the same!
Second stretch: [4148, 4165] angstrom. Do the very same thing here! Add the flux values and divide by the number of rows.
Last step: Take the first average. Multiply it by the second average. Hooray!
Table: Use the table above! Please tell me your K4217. 1.87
